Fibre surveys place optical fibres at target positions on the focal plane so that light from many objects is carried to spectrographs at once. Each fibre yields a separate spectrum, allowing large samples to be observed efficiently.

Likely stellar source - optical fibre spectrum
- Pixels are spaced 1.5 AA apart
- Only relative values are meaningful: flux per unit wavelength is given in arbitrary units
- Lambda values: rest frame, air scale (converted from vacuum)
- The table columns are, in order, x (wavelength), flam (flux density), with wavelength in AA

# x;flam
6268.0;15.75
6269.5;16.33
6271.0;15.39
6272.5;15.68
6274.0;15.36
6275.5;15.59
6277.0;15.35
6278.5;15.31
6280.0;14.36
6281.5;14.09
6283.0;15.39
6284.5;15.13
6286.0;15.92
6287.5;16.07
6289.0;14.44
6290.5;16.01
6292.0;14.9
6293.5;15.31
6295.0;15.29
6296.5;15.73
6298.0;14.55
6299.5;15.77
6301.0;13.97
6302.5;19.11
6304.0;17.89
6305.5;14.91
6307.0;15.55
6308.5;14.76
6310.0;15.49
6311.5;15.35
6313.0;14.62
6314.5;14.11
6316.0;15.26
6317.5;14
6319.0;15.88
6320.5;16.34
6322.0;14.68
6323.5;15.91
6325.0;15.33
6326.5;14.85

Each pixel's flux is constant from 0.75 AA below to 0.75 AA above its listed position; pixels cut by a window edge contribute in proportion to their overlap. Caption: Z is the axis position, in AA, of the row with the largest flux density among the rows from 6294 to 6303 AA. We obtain 6302.5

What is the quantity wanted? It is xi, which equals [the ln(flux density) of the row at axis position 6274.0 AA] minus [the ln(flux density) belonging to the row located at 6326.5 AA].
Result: 0.03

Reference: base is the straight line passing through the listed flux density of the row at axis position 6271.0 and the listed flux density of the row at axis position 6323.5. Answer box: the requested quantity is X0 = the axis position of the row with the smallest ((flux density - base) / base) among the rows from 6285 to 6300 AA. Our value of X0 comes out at 6289.0 AA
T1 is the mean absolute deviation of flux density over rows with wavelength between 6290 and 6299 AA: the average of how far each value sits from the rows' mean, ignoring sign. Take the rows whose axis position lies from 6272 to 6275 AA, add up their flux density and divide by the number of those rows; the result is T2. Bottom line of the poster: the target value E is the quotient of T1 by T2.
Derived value 0.025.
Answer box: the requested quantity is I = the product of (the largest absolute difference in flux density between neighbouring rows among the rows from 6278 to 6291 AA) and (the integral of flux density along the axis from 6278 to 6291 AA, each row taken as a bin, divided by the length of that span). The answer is 25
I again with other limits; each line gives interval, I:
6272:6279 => 5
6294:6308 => 81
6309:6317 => 17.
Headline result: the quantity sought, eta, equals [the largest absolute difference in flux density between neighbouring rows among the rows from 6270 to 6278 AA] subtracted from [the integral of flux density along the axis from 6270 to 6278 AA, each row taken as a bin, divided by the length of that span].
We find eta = 15.2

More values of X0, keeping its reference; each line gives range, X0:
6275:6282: 6281.5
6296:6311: 6301.0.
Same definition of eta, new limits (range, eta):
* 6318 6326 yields 13.9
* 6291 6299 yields 14.0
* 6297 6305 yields 11.1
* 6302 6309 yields 13.4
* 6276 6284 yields 13.6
